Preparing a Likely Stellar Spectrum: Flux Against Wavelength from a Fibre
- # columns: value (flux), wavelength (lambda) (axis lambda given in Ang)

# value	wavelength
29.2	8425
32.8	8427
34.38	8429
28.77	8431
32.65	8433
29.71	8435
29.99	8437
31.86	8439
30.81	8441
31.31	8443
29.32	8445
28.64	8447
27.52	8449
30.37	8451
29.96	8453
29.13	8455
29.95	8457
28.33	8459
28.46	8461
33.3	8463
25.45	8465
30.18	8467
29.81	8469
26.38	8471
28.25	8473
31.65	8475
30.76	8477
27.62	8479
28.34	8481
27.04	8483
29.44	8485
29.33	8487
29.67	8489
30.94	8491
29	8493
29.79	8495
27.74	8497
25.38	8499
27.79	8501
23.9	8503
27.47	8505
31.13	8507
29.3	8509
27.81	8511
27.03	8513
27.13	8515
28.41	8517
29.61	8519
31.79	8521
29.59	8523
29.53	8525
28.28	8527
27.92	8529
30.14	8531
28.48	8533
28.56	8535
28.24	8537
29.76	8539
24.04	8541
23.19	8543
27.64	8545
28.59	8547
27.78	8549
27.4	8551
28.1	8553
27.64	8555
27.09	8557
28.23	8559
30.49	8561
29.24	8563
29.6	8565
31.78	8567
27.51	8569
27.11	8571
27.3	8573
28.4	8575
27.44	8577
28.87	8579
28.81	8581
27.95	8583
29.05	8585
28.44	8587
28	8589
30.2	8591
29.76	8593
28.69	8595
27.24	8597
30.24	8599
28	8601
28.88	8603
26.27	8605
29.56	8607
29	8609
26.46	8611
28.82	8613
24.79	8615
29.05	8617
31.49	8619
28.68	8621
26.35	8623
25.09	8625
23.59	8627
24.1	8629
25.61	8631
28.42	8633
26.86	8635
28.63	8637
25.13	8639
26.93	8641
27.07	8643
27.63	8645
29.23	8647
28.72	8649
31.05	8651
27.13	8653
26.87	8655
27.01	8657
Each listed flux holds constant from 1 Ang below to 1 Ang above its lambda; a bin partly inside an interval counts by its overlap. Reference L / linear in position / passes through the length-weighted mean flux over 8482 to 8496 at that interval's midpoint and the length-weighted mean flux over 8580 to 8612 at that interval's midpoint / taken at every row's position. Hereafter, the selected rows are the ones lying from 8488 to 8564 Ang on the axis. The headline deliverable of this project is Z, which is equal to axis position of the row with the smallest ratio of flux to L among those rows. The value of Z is 8543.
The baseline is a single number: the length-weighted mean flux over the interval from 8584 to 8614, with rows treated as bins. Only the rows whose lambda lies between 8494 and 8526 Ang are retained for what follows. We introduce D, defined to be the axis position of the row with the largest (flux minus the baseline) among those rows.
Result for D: 8521 Ang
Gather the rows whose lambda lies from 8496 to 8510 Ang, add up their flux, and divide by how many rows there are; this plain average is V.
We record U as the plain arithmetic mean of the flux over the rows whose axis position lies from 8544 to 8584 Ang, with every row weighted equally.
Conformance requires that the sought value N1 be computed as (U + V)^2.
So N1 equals 3122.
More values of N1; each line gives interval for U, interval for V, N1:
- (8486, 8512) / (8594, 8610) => 3236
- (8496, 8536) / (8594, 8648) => 3116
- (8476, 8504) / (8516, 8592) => 3222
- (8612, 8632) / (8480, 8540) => 3066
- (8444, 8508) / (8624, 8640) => 2997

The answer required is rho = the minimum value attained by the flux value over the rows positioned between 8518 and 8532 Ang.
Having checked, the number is 27.92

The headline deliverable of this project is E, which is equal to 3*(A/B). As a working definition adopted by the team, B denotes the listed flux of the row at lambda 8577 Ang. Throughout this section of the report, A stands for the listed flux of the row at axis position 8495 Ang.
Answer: 3.26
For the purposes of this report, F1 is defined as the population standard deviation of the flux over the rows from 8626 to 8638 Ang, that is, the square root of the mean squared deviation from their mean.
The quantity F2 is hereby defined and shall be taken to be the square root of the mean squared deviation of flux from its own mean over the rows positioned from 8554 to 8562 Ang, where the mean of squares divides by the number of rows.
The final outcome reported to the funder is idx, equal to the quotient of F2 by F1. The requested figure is 0.66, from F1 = 2.0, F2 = 1.3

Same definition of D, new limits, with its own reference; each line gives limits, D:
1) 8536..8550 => 8539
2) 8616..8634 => 8619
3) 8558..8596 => 8567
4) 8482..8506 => 8491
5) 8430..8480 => 8463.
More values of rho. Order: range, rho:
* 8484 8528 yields 23.9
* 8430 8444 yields 28.77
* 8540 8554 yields 23.19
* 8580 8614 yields 26.27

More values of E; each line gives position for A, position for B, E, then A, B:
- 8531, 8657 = 3.35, 30.14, 27.01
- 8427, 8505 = 3.58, 32.8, 27.47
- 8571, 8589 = 2.90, 27.11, 28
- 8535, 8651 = 2.76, 28.56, 31.05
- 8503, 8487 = 2.44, 23.9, 29.33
